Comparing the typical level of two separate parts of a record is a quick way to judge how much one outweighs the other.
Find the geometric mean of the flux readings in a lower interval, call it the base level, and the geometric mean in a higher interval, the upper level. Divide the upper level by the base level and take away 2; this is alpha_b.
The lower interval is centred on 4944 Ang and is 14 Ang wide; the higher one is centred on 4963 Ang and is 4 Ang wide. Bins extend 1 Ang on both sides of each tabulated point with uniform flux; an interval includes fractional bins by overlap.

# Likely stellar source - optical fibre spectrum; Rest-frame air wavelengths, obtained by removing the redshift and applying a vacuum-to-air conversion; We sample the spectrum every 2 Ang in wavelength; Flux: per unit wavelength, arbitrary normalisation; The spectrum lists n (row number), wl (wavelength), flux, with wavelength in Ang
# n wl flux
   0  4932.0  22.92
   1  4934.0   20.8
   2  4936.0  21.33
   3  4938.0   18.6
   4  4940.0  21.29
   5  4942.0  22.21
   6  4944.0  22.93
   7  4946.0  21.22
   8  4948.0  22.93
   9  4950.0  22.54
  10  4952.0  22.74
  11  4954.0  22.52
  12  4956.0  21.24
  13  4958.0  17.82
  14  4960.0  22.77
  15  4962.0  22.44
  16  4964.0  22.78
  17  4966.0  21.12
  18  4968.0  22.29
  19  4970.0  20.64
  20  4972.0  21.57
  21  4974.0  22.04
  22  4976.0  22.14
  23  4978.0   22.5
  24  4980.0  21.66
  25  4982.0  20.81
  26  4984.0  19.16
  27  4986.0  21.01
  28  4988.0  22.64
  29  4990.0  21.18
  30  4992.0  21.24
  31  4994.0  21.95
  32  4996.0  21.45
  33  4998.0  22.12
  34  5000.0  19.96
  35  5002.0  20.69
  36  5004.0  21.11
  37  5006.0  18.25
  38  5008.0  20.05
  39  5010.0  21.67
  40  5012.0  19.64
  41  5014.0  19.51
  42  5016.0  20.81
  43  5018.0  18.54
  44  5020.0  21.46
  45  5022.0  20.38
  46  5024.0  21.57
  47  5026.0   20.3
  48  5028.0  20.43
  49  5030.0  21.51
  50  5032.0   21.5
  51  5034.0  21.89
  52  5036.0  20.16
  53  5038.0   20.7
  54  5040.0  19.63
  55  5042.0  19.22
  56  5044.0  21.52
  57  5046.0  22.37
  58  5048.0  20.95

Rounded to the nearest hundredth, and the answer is -0.95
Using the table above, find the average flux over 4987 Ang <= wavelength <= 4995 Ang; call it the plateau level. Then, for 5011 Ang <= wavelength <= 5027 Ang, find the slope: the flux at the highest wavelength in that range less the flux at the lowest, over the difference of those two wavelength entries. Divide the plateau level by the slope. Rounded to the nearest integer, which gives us 461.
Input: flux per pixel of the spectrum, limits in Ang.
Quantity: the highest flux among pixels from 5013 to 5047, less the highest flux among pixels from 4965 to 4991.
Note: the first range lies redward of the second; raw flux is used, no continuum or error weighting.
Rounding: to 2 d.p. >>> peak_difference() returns -0.27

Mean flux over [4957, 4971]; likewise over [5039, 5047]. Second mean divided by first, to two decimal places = 0.97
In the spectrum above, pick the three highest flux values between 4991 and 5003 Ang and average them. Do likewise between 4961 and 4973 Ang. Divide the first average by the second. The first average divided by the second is 0.97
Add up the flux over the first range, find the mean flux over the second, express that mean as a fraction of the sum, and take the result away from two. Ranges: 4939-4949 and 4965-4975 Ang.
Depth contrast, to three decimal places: 1.805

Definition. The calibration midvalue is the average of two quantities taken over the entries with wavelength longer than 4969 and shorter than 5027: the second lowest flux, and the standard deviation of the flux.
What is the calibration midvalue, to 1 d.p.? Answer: 9.8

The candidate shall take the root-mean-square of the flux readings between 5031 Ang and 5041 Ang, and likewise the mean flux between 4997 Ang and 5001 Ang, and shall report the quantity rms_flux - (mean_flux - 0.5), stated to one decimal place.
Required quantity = 0.3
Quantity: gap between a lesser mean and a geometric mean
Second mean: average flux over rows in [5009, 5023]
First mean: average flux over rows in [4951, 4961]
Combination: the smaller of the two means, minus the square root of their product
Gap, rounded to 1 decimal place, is -0.6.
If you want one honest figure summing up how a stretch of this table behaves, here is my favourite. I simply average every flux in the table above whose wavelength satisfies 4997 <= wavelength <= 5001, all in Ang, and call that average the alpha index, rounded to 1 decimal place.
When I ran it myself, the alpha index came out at 21.0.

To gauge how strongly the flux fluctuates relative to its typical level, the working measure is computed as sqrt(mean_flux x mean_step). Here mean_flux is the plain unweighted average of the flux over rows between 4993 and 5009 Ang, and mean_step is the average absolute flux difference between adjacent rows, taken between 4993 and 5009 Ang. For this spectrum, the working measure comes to 5.2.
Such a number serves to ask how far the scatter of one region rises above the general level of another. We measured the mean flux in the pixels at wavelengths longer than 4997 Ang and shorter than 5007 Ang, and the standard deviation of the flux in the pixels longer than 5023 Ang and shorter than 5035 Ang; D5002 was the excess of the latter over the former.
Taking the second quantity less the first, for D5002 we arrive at -19.8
